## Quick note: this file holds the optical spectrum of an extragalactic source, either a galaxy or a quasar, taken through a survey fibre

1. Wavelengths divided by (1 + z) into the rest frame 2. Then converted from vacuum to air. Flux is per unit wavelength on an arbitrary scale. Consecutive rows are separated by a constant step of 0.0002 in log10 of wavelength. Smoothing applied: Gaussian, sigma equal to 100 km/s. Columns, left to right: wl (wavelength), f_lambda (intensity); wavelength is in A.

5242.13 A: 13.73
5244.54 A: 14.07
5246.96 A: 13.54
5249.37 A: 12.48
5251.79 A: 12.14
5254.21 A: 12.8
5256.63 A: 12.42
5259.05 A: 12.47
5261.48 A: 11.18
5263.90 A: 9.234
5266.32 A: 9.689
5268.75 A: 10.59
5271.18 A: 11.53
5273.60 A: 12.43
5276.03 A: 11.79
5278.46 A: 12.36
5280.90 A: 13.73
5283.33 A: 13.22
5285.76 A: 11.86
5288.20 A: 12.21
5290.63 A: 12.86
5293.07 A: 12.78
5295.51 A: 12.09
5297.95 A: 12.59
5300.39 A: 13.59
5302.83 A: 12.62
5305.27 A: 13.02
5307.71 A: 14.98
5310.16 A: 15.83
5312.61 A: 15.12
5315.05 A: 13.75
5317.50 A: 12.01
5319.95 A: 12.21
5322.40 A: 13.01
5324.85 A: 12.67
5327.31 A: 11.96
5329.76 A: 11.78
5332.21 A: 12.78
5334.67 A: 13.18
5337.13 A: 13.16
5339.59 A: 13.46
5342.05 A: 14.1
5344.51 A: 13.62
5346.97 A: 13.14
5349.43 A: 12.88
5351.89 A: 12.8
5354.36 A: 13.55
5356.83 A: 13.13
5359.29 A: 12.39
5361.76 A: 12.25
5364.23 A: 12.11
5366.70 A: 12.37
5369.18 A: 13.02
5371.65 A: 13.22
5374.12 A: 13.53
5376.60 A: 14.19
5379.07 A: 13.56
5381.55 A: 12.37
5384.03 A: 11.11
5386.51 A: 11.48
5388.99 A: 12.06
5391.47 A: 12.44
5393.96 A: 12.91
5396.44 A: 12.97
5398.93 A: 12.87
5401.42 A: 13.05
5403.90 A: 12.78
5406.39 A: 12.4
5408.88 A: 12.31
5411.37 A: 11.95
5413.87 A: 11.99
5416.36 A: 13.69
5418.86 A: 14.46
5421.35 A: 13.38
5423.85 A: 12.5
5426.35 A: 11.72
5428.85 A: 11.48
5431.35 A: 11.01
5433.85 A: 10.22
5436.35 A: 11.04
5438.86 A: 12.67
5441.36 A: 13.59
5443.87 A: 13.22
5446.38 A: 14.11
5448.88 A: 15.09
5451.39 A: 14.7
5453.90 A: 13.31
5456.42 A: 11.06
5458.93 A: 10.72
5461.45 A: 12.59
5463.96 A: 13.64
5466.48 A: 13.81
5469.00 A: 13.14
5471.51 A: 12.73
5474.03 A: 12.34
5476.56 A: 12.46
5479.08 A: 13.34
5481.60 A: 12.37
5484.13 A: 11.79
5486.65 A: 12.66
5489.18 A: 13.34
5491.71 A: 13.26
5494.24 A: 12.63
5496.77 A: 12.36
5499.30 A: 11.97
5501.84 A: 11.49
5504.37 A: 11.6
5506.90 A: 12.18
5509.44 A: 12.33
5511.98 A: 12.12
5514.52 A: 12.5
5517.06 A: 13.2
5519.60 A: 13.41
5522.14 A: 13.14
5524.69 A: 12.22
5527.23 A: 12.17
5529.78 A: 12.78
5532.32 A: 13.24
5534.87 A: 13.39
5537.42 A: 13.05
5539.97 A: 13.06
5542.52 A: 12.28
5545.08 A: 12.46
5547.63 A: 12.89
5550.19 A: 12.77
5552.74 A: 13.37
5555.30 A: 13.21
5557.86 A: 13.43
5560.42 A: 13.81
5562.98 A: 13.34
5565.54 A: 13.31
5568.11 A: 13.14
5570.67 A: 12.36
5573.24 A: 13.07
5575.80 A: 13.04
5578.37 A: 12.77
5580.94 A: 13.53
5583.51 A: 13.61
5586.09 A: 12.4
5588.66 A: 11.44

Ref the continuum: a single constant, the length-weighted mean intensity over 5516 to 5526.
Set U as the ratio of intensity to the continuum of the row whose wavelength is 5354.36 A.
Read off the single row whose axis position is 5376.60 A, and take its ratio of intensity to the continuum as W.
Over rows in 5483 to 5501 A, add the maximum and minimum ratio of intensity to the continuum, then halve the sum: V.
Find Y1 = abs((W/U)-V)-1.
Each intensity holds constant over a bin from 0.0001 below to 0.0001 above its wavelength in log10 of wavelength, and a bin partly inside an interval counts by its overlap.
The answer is -0.920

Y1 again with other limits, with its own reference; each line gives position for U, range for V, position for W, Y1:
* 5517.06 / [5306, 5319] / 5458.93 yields -0.740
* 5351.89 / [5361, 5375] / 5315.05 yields -0.913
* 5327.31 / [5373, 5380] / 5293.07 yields -0.999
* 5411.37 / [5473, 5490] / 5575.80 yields -0.876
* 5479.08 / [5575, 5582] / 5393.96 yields -0.955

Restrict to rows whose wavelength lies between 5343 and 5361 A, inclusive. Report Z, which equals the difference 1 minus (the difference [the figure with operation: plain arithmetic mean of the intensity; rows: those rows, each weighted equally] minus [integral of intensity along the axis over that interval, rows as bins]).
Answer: 223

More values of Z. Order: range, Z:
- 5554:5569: 188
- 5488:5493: 54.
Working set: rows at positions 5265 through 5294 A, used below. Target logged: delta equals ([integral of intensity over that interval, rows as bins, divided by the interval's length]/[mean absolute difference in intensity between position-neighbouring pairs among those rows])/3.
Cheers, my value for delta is 5.4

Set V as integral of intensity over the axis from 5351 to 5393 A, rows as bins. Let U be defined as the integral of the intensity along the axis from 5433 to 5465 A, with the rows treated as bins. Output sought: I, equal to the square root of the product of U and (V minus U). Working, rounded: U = 409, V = 533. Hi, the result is 225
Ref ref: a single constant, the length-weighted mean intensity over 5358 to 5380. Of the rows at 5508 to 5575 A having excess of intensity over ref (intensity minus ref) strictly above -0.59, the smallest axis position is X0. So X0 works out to 5514.52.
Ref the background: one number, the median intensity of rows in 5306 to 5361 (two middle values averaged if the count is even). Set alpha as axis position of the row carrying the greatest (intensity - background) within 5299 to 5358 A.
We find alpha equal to 5310.16 A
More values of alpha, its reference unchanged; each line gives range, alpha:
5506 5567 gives 5560.42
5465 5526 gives 5466.48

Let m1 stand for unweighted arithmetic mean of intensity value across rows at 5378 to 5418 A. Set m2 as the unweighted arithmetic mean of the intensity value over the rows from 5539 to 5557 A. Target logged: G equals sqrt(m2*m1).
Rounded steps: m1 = 12.50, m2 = 12.9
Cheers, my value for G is 12.7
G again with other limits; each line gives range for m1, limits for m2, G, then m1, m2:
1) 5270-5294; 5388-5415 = 12.5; 12.48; 12.5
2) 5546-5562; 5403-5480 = 13.0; 13.25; 12.7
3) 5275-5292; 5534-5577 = 12.8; 12.58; 13.1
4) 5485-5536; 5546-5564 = 12.9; 12.60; 13.3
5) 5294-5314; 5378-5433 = 13.1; 13.73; 12.5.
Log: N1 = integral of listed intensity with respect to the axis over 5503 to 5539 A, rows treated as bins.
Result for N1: 456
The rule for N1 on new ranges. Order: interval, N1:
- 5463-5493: 387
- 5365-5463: 1239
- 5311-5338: 349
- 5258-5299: 488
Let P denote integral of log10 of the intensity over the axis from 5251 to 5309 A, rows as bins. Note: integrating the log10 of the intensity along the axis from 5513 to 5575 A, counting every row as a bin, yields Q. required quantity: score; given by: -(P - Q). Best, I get 6.0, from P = 63.0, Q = 69.0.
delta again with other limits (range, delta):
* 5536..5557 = 13.2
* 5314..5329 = 5.5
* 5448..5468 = 4.1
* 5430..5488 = 5.0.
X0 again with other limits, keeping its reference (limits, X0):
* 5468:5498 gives 5469.00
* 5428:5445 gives 5438.86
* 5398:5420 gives 5398.93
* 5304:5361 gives 5305.27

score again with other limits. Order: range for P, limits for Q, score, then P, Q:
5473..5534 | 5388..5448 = -1.1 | 67.0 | 65.8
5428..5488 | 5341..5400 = -0.6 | 66.0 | 65.3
